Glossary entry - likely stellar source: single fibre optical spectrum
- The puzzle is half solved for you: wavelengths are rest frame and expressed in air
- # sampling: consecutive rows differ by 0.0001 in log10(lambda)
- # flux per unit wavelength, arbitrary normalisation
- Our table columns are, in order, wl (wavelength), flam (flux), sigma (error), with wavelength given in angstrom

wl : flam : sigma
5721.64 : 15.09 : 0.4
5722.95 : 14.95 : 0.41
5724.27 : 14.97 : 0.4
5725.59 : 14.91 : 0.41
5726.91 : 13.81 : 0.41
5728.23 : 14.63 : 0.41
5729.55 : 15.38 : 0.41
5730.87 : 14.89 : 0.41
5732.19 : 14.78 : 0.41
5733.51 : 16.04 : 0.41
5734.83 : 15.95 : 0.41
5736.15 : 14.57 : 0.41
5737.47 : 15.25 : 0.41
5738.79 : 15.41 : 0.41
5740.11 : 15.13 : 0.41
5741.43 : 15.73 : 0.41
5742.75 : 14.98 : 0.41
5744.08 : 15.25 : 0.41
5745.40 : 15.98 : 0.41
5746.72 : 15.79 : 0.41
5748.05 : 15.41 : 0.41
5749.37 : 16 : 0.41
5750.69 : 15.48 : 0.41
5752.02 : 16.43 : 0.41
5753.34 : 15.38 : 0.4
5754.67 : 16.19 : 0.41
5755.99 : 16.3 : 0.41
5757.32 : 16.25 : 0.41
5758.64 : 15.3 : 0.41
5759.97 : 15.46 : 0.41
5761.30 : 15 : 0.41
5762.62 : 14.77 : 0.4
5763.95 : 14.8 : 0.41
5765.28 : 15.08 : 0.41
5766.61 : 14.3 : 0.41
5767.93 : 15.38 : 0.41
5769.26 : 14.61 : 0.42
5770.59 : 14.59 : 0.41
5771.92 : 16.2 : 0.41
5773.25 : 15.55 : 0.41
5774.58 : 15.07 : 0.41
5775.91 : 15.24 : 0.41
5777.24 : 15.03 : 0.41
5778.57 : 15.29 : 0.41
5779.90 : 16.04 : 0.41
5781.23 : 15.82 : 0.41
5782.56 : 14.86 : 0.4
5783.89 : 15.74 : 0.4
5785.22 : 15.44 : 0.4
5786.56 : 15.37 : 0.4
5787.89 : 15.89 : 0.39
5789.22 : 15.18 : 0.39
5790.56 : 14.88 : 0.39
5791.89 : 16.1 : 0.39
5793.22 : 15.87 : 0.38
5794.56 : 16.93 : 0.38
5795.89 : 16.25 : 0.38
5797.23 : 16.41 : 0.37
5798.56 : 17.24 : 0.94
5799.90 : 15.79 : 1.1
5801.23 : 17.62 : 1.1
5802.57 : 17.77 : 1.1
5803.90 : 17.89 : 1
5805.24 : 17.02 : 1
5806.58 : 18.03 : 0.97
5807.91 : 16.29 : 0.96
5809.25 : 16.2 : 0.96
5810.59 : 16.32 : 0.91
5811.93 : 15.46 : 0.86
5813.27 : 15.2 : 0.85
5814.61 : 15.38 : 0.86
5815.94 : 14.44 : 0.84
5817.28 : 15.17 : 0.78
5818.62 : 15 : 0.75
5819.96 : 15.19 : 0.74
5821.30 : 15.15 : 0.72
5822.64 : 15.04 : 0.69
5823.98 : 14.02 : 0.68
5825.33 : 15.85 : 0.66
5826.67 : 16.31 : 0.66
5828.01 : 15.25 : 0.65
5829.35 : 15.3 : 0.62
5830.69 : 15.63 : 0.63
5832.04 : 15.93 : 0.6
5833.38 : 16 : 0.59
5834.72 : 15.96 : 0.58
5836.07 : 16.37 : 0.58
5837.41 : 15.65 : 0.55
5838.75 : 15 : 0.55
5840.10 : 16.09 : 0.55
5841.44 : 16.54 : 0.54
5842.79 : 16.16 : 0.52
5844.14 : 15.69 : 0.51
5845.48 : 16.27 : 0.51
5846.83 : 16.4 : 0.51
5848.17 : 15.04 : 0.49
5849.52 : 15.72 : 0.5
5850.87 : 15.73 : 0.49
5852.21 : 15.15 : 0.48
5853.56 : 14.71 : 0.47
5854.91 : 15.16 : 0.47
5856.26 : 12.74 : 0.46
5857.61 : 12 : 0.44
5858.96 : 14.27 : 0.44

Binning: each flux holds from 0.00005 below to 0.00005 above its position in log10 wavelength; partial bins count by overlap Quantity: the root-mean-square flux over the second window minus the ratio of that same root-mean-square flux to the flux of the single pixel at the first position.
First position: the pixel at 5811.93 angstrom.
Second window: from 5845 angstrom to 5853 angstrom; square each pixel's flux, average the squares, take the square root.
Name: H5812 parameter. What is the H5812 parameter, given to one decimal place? 14.7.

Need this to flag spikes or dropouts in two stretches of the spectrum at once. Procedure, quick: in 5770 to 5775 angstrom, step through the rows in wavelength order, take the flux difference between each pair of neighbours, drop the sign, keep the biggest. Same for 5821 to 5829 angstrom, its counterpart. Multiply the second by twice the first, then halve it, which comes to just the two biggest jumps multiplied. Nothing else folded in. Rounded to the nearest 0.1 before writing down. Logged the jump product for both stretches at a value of 2.9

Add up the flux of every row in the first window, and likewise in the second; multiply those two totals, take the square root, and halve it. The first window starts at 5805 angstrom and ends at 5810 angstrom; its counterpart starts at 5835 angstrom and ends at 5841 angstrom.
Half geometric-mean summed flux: 32.6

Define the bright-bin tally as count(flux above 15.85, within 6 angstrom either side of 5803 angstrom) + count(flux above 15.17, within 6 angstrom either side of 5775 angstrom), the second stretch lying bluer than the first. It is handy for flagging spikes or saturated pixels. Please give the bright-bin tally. 13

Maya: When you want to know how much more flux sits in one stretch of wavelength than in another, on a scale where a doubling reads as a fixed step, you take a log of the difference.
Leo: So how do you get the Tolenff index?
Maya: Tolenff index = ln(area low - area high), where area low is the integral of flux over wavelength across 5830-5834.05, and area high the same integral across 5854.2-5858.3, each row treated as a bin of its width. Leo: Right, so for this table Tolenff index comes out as 2.3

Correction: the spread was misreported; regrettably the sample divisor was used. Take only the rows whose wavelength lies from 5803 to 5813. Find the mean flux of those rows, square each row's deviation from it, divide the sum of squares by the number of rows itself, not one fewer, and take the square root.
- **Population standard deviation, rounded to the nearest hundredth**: 0.88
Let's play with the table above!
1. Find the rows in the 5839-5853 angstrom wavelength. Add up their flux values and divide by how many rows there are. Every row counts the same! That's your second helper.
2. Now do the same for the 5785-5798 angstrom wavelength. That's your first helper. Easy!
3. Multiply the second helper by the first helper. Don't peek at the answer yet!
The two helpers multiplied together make 251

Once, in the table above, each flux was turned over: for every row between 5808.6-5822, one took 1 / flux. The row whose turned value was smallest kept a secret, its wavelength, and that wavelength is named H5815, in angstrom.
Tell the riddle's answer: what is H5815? 5810.59 angstrom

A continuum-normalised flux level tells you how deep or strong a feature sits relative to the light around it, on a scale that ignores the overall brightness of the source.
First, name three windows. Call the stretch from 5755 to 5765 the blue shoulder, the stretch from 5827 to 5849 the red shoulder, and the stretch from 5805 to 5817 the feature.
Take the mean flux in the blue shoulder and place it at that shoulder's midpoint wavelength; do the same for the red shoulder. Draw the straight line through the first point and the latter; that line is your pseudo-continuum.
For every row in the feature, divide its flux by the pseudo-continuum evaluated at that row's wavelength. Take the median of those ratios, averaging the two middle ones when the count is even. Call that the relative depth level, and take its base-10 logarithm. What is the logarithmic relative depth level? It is 0.014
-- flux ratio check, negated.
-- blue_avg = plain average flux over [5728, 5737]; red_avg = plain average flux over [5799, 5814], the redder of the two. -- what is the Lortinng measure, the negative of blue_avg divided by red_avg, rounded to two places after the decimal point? -0.91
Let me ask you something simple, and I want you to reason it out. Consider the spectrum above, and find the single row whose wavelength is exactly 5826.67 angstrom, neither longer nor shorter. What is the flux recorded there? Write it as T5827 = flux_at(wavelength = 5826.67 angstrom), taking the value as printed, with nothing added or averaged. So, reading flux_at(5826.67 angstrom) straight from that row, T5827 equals 16.31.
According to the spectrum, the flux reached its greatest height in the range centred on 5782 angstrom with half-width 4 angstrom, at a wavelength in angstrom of 5779.90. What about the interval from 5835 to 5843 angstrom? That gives 5841.44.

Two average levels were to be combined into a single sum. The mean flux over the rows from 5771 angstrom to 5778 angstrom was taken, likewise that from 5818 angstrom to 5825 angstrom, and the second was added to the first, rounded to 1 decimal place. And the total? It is 30.3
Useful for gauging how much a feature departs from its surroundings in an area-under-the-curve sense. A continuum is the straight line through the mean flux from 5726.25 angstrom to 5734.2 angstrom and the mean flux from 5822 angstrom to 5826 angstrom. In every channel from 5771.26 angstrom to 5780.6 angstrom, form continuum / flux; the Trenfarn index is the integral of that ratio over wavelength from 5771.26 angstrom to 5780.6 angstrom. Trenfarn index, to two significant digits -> 9.0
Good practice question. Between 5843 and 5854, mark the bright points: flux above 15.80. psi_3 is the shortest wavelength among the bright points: 5845.48 angstrom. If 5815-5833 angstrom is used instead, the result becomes 5825.33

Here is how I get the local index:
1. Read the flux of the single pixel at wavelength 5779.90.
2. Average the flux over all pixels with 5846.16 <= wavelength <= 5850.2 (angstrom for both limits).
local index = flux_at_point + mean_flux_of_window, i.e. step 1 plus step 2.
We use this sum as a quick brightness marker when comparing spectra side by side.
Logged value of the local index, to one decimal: 31.8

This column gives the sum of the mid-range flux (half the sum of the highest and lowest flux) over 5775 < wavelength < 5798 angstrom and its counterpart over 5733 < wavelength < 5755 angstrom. 31.4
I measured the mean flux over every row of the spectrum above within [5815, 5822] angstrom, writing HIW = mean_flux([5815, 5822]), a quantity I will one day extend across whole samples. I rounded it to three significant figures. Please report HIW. 15.0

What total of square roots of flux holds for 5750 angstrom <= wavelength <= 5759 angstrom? 27.91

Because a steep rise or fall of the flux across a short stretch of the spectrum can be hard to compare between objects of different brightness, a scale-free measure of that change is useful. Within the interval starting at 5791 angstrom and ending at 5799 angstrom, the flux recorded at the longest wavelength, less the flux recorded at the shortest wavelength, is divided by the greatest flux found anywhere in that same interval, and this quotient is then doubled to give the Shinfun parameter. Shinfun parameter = 0.13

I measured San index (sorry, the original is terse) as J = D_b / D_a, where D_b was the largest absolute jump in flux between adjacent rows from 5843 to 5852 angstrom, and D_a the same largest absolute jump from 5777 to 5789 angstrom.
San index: 1.42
